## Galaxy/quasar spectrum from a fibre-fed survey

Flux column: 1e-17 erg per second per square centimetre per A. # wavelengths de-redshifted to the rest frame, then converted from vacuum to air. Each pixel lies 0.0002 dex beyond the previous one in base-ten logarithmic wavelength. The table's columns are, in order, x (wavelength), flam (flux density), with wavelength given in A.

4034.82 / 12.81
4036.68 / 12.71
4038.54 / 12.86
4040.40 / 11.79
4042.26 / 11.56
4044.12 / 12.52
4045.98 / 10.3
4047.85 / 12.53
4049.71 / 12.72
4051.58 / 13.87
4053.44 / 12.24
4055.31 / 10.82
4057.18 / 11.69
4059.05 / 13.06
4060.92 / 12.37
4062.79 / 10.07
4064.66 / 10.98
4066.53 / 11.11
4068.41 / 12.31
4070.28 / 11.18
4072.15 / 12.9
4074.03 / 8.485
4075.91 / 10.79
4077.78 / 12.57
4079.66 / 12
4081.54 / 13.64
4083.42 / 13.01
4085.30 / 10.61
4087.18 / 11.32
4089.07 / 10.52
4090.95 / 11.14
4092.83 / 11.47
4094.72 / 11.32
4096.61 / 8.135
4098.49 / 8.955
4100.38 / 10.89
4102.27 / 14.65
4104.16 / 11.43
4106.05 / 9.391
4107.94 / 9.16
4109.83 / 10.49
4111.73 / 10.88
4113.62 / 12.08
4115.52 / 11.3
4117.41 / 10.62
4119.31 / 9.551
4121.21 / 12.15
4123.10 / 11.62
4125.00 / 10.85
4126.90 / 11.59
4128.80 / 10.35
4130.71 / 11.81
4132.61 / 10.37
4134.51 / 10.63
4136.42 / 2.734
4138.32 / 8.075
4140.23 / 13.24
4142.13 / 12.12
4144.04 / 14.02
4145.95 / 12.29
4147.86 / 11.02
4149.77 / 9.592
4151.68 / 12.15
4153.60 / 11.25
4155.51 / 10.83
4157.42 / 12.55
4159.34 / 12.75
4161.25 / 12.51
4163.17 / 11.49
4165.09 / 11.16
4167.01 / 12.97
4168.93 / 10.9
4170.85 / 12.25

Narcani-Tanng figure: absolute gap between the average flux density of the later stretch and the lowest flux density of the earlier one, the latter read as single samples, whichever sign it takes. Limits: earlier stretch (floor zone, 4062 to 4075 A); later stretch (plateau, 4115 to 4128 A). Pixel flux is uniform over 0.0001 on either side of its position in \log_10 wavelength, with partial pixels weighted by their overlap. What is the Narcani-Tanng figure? 2.6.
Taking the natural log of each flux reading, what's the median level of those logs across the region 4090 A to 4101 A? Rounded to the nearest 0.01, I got 2.40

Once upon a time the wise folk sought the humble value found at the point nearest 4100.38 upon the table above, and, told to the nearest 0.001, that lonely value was 10.890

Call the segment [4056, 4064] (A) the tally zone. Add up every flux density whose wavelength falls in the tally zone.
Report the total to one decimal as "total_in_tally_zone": 47.2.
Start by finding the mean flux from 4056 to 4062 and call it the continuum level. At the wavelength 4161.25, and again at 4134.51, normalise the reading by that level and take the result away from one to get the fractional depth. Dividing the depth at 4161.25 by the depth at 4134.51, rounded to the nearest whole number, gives 0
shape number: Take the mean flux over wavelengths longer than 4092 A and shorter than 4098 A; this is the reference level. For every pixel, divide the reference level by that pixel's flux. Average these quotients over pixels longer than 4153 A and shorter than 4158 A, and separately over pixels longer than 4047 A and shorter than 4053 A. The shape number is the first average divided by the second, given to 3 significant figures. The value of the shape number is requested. 1.13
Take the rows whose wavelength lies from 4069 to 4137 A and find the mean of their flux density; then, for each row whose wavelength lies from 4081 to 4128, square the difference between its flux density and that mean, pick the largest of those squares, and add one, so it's 15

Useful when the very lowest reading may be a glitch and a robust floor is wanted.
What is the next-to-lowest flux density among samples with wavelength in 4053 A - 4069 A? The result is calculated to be 10.82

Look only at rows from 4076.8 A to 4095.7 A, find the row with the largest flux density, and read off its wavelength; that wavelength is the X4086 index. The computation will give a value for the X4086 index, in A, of 4081.54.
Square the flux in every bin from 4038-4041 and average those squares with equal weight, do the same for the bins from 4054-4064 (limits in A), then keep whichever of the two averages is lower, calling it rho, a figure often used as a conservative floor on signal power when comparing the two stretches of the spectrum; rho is 136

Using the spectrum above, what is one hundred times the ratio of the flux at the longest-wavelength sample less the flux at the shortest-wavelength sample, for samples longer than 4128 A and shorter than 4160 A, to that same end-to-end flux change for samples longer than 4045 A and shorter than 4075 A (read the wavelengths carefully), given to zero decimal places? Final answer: -132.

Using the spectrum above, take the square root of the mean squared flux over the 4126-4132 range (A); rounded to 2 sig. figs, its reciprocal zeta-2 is 0.089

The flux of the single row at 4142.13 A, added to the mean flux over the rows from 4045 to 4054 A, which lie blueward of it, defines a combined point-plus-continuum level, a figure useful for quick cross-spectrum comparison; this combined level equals 24.5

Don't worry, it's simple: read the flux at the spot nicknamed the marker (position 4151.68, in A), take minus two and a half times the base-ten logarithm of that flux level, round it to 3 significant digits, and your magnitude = -2.71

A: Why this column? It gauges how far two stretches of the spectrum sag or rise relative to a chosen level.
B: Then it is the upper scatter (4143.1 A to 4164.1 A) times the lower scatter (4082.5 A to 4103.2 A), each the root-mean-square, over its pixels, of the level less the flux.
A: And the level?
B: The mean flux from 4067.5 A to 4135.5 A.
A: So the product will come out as 2.3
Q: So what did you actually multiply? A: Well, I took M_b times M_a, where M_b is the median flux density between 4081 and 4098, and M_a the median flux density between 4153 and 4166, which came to 130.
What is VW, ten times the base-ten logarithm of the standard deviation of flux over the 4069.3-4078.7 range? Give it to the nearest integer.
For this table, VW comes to 2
